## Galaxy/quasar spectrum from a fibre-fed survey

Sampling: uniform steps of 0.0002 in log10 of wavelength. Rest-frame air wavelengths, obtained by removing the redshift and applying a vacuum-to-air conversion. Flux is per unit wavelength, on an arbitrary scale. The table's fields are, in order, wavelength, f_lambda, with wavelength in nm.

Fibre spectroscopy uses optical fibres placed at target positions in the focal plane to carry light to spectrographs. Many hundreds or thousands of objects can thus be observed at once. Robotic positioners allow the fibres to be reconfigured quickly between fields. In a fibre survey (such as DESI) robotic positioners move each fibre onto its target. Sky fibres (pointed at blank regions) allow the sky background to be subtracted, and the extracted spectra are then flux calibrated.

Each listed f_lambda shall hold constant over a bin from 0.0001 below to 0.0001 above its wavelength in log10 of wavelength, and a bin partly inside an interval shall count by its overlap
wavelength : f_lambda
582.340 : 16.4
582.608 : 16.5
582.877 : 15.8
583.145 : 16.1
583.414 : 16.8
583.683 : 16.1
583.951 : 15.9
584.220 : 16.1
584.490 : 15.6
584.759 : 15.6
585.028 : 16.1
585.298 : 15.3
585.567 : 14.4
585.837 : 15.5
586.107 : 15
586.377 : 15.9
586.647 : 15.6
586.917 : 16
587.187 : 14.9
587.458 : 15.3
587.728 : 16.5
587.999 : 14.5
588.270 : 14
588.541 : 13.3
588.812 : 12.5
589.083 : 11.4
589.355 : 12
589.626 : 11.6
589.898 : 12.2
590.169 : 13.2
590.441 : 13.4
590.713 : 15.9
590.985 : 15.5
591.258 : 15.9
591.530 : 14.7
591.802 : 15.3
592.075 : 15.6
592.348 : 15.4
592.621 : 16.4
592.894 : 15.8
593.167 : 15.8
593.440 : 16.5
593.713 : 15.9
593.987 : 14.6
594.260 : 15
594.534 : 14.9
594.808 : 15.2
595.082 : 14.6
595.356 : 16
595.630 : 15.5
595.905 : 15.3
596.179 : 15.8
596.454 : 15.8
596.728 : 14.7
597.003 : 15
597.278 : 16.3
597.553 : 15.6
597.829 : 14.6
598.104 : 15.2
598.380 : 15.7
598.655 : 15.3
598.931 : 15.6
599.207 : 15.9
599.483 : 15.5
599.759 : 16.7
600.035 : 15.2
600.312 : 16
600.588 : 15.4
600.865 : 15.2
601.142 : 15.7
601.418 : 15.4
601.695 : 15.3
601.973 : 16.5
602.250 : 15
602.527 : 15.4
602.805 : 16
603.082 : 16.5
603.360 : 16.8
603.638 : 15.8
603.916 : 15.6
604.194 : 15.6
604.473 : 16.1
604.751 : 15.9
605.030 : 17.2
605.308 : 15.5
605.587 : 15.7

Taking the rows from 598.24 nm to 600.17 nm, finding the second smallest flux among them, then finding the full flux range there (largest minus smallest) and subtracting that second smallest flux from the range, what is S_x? -13.8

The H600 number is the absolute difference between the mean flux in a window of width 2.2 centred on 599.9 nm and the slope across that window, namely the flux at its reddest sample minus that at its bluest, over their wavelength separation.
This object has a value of 15.9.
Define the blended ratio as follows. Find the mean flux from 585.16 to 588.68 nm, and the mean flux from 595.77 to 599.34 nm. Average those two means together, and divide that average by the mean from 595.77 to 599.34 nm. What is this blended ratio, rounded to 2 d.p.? 0.99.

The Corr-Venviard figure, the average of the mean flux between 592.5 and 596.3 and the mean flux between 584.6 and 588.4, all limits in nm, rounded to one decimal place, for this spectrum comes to 15.4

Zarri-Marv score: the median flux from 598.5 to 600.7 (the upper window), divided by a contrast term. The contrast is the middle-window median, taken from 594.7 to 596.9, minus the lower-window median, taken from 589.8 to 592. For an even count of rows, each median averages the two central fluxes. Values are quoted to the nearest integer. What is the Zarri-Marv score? 39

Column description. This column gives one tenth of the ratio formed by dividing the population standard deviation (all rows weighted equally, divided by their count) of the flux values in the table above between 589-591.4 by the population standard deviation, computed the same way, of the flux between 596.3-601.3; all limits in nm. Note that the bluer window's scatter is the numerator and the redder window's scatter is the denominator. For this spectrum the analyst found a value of 0.34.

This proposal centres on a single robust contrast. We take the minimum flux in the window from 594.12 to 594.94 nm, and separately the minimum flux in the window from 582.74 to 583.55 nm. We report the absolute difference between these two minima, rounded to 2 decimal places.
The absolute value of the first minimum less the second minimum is 0.90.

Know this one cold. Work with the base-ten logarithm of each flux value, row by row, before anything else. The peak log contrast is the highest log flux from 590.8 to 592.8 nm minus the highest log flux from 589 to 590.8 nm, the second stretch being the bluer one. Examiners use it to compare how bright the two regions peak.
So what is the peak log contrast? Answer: 0.013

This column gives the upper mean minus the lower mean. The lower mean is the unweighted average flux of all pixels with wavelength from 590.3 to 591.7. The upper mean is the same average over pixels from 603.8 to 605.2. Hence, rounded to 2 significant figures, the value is 1.0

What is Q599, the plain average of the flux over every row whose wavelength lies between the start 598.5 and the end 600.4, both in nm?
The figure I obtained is 15.7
